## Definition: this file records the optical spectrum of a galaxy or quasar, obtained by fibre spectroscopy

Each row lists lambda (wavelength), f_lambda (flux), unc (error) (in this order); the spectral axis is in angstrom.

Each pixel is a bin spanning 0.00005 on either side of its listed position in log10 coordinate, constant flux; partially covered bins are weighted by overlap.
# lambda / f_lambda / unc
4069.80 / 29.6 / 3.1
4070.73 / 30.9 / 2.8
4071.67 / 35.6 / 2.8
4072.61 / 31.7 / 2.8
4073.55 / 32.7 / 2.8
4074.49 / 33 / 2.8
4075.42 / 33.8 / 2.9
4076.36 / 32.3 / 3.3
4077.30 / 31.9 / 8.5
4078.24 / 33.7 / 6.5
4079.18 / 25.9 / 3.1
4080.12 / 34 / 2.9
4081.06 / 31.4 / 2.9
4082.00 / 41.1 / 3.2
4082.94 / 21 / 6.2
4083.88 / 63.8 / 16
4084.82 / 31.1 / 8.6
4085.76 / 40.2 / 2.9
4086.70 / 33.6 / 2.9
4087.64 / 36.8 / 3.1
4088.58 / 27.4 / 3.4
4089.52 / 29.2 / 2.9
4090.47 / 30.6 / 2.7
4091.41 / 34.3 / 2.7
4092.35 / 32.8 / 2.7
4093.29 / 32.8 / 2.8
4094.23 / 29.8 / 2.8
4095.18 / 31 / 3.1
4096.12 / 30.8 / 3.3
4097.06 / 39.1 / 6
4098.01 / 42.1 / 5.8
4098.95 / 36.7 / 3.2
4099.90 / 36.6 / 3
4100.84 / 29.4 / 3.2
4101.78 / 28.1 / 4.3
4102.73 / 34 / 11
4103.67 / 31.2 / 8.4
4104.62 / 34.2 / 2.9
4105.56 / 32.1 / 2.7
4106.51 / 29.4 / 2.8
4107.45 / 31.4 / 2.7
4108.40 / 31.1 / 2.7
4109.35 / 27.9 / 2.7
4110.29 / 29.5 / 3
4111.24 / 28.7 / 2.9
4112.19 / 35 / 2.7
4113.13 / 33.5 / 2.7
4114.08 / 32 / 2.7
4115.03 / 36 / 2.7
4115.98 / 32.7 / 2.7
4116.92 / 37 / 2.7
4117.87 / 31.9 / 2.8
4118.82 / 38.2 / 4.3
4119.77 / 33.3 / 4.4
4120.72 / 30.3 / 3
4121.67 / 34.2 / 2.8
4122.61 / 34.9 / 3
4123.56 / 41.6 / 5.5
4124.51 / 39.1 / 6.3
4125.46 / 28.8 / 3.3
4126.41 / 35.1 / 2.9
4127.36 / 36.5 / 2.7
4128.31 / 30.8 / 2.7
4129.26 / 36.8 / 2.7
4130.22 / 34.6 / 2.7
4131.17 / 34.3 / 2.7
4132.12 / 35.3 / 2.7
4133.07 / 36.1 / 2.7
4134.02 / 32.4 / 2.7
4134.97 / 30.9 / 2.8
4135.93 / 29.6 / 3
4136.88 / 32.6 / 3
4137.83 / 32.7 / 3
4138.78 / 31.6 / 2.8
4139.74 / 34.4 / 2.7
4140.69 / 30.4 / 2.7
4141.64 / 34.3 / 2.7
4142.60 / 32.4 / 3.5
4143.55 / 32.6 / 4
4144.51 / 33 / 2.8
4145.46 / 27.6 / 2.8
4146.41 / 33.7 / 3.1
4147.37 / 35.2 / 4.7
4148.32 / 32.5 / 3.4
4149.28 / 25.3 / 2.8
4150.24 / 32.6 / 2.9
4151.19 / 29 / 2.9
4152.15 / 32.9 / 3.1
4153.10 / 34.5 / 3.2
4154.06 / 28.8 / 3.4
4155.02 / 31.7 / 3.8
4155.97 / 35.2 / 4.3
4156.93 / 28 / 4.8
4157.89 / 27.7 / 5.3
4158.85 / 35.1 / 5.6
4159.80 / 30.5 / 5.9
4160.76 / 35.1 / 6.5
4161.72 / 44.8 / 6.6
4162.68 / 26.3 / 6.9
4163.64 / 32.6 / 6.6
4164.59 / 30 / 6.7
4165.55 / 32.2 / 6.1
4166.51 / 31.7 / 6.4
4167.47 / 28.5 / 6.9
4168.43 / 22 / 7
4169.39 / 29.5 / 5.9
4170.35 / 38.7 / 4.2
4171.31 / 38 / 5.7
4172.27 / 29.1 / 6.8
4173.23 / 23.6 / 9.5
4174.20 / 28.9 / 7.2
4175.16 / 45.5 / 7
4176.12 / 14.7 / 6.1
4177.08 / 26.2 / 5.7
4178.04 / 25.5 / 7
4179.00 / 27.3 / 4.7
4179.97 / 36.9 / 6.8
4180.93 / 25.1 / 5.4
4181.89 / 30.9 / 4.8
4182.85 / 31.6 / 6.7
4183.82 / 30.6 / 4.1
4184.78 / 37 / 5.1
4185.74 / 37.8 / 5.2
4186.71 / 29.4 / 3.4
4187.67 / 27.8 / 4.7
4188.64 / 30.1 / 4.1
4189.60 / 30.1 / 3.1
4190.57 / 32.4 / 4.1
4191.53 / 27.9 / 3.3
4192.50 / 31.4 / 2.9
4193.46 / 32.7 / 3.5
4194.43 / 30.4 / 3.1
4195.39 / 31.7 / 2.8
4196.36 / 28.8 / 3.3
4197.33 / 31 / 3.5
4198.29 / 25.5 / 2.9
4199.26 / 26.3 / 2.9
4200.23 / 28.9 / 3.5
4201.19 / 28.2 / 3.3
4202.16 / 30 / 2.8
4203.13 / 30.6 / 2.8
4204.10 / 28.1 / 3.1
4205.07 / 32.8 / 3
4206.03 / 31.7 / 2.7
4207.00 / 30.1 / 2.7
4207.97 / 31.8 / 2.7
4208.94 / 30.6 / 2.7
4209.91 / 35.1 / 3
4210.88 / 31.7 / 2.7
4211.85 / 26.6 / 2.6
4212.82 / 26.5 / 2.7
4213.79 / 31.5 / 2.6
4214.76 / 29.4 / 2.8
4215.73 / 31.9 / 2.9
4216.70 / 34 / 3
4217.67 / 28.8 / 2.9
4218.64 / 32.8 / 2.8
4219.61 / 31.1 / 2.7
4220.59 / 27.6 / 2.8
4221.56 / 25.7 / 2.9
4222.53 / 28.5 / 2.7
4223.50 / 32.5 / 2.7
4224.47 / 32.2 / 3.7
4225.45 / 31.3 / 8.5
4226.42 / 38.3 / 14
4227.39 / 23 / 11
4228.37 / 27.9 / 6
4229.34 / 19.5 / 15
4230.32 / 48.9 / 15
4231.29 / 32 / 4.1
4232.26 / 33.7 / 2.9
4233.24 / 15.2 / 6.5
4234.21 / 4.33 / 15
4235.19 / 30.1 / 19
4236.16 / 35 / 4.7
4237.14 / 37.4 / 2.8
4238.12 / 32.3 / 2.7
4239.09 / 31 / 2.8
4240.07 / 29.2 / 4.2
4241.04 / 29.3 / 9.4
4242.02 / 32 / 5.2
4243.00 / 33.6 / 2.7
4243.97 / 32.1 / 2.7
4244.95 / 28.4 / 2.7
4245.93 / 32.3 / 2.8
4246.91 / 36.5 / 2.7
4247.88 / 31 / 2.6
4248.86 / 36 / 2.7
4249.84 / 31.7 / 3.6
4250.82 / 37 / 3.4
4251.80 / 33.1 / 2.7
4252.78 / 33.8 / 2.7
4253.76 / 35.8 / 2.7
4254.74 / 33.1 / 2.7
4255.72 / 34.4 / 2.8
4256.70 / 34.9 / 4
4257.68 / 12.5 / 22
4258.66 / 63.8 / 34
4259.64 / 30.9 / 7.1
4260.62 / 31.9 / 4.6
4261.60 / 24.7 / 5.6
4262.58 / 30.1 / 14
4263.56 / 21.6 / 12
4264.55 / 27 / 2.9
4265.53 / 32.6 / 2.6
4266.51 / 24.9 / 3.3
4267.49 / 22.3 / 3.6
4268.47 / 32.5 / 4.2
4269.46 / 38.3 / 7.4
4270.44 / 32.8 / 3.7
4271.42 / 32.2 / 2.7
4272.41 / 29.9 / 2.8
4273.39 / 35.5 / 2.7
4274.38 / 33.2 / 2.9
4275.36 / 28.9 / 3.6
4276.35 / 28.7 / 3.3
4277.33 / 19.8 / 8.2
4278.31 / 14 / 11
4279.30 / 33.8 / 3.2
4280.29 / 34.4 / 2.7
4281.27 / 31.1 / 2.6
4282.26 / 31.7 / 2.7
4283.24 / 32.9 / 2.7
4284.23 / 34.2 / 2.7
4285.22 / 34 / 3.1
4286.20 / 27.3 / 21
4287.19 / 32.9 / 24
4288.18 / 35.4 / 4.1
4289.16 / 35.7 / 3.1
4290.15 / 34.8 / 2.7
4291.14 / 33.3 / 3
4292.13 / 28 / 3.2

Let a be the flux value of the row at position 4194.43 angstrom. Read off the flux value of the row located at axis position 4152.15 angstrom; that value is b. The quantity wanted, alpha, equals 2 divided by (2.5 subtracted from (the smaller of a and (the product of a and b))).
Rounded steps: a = 30.4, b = 32.9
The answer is 0.072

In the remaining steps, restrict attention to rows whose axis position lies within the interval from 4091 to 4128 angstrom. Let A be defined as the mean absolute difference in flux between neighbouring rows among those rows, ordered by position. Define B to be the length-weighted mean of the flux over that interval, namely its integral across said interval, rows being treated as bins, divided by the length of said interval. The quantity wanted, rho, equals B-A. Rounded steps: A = 3.4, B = 33.4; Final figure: 30.0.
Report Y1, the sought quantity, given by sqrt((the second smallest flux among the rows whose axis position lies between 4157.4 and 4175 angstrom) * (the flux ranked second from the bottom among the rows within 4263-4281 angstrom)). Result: 22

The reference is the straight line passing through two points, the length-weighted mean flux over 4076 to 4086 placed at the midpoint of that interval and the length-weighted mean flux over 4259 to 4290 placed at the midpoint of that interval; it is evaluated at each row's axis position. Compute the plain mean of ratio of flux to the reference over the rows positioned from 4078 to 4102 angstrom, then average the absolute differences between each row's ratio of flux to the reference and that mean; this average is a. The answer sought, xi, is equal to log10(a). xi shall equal -0.8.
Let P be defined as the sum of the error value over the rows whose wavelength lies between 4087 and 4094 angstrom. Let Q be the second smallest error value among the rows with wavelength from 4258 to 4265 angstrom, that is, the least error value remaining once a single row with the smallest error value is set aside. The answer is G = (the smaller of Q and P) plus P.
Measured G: 24.9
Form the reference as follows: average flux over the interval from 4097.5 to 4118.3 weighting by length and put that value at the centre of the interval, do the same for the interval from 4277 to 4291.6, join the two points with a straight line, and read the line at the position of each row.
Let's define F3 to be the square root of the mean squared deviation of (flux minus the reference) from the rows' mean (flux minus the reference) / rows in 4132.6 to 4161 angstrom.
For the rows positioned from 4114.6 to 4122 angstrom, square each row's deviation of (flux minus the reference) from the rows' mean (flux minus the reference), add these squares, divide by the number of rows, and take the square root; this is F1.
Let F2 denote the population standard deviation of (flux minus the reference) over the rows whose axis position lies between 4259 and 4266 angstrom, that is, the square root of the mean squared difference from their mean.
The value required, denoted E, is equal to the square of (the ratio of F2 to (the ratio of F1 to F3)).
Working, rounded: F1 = 2.5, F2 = 3.8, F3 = 3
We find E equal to 16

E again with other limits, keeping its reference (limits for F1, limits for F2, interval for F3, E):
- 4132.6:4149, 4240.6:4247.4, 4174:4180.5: 123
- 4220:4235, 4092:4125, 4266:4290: 4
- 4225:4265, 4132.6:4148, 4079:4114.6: 2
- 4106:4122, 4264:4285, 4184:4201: 37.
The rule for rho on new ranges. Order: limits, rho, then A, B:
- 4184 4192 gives 28.7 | 2.8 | 31.5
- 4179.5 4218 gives 27.7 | 2.9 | 30.6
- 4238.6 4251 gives 28.9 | 3.3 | 32.2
